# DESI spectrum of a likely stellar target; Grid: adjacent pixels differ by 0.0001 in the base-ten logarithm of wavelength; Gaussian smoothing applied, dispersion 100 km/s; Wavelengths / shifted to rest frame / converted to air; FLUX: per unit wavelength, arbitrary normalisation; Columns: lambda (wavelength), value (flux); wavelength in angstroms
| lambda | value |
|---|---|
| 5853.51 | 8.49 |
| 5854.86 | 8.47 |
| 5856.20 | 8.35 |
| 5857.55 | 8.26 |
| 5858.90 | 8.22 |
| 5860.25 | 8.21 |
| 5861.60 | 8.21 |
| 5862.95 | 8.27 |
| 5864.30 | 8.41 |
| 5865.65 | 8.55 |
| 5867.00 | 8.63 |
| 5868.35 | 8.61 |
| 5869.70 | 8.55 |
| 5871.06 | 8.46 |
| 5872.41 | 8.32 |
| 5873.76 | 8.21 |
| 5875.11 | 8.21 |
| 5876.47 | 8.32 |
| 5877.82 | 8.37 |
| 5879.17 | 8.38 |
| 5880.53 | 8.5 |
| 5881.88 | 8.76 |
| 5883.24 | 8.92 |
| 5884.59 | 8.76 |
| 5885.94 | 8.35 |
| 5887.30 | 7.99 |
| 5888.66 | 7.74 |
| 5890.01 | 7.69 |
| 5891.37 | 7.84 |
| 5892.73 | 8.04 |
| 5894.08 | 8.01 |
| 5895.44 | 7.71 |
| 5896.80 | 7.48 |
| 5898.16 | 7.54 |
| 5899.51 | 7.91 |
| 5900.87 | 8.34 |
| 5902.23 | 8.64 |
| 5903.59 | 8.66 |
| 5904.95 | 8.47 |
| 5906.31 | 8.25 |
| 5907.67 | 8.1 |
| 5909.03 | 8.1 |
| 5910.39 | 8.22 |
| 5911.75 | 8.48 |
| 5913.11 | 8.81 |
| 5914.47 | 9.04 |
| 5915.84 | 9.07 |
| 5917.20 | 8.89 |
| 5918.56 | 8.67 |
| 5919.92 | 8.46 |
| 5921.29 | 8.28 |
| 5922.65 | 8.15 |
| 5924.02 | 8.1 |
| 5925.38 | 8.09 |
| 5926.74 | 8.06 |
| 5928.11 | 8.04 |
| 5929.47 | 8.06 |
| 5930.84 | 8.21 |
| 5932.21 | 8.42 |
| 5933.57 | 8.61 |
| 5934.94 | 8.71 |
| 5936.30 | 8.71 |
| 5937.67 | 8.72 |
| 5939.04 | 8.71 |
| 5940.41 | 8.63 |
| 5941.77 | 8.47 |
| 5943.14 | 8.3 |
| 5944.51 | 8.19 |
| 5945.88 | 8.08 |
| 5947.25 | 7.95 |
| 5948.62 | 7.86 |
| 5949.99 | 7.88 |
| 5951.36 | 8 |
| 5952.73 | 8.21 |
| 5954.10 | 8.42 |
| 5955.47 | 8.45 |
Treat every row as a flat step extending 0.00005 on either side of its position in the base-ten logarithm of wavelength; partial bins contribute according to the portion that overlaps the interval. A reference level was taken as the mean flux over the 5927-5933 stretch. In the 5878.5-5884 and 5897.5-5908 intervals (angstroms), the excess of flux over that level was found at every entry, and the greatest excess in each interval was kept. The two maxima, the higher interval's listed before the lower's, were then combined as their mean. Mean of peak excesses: 0.61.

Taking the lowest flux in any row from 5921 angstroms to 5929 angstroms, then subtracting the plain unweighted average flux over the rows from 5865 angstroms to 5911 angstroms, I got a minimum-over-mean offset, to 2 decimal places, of -0.21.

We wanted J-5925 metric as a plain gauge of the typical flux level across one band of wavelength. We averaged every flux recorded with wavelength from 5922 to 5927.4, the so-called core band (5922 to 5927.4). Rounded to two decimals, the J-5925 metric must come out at 8.10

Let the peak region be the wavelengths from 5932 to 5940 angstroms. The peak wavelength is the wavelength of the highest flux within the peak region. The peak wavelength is 5937.67 angstroms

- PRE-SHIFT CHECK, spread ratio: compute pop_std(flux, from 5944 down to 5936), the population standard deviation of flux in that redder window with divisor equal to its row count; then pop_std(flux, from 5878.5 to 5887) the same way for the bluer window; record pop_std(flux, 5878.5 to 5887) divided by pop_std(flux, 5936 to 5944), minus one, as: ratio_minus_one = 0.4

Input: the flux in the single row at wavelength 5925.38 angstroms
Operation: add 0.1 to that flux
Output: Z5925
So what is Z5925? 8.2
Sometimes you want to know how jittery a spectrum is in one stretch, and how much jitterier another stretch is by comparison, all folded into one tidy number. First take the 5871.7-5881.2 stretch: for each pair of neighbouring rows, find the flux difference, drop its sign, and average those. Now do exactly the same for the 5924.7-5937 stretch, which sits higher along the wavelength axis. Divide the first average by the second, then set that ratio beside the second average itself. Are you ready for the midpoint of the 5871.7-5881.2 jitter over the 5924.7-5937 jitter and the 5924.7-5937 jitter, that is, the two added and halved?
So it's 0.42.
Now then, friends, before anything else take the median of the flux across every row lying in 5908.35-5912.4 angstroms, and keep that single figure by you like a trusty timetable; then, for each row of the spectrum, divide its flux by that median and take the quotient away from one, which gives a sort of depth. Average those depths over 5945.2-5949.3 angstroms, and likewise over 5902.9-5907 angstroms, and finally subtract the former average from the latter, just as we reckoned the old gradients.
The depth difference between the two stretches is -0.060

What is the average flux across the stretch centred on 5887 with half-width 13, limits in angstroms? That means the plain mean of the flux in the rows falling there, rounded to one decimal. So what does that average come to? 8.1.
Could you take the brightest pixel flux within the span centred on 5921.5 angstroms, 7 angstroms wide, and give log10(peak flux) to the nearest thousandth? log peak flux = 0.938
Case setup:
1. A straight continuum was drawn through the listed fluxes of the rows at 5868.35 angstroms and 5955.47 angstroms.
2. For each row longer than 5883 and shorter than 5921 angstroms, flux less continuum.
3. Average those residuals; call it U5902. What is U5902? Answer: -0.26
